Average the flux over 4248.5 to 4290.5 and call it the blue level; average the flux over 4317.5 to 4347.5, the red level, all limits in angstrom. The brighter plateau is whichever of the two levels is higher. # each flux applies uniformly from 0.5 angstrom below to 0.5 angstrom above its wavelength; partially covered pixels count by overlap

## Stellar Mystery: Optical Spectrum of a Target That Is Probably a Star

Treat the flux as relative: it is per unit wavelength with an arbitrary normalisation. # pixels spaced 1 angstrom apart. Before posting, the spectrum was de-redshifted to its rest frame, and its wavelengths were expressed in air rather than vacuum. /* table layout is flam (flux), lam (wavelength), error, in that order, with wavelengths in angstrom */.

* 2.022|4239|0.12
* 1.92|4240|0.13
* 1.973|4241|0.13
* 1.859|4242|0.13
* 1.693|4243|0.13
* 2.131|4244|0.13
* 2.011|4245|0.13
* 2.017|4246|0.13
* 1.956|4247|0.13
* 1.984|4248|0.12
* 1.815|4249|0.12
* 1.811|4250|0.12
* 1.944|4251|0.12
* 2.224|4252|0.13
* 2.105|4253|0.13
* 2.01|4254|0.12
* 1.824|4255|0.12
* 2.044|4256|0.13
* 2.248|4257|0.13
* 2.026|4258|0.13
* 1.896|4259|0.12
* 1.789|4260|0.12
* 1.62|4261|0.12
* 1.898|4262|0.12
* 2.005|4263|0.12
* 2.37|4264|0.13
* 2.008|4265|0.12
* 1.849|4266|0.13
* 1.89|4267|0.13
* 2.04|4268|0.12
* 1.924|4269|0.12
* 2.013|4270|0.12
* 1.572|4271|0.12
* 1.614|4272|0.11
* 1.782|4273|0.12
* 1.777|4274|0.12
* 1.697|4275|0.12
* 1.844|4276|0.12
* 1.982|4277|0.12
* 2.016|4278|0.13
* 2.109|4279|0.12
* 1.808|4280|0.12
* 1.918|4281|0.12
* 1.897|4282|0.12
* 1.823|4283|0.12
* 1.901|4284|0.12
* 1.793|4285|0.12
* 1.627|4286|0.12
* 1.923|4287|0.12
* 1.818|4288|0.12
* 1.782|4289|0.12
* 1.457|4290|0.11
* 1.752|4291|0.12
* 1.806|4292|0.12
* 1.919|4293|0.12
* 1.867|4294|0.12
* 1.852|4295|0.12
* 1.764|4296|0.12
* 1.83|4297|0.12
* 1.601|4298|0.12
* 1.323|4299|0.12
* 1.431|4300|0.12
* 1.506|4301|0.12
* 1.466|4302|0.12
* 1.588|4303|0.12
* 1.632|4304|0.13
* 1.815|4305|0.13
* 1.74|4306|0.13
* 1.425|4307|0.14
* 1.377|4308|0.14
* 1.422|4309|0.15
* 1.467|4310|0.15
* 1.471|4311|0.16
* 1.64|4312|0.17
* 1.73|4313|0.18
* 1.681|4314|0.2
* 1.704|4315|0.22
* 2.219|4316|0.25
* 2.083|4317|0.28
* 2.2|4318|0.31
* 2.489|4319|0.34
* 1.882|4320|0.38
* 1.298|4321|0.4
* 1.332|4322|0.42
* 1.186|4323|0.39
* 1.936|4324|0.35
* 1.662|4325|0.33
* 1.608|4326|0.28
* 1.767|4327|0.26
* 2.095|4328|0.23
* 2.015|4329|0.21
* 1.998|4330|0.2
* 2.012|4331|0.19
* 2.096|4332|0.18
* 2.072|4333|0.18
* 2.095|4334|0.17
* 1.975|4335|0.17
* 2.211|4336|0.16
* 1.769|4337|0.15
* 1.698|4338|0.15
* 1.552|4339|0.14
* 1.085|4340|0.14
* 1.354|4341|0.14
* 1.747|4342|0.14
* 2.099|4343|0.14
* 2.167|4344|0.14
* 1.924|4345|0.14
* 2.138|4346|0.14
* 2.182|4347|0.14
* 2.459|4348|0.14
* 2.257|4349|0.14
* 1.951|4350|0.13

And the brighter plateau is 1.89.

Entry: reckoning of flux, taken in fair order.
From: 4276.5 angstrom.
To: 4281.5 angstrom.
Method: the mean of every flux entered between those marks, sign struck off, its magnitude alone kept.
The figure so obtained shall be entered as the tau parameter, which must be 1.97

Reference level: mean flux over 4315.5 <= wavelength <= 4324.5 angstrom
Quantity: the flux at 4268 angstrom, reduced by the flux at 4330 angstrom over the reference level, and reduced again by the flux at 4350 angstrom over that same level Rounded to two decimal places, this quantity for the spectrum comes -0.10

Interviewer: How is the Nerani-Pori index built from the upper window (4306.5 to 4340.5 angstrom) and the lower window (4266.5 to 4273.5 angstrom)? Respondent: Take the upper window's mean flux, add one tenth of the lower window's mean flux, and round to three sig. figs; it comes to 1.96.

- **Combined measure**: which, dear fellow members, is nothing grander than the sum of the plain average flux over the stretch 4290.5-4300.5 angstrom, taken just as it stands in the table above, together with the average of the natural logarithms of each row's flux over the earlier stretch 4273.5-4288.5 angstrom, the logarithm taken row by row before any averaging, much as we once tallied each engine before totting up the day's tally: 2.33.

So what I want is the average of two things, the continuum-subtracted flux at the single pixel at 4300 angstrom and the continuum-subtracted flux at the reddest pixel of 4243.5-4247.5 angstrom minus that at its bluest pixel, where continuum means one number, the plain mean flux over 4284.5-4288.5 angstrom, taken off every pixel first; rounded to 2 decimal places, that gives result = -0.27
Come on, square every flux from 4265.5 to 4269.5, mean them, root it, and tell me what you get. 1.93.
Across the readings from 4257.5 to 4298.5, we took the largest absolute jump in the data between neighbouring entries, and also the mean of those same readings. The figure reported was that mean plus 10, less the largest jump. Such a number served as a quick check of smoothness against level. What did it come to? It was 11.4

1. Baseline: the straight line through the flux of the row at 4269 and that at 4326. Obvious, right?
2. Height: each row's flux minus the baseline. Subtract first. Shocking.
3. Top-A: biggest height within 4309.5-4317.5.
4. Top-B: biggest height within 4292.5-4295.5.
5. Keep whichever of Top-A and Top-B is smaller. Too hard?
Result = 0.13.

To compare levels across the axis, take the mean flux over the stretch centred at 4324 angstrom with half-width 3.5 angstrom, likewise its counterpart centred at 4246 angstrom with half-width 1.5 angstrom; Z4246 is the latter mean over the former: 1.29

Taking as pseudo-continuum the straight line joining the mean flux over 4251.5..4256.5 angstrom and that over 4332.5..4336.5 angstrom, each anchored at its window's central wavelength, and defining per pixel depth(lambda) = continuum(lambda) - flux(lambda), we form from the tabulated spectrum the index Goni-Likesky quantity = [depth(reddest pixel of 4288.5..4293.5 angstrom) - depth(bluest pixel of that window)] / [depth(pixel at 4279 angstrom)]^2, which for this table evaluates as -48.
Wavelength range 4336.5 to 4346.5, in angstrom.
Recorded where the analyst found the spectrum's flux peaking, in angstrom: 4344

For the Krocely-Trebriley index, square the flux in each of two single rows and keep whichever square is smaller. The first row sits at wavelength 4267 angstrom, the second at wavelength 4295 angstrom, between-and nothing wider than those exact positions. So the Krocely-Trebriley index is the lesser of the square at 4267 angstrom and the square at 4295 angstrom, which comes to 3.43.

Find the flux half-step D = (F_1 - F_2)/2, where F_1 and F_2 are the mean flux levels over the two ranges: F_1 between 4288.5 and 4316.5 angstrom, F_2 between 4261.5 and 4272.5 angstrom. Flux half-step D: -0.14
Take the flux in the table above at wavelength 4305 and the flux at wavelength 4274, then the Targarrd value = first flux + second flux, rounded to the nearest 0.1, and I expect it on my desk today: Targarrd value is 3.6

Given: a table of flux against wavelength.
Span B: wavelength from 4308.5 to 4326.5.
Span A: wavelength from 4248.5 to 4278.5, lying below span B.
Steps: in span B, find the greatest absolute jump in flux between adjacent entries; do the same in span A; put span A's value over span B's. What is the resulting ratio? 0.59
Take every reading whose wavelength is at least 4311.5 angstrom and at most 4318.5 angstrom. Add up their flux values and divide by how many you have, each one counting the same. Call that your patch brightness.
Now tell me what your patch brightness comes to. 1.89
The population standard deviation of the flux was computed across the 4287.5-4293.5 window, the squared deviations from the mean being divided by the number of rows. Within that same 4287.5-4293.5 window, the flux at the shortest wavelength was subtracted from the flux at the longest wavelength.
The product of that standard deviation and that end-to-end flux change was 0.014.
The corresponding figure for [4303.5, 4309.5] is -0.036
